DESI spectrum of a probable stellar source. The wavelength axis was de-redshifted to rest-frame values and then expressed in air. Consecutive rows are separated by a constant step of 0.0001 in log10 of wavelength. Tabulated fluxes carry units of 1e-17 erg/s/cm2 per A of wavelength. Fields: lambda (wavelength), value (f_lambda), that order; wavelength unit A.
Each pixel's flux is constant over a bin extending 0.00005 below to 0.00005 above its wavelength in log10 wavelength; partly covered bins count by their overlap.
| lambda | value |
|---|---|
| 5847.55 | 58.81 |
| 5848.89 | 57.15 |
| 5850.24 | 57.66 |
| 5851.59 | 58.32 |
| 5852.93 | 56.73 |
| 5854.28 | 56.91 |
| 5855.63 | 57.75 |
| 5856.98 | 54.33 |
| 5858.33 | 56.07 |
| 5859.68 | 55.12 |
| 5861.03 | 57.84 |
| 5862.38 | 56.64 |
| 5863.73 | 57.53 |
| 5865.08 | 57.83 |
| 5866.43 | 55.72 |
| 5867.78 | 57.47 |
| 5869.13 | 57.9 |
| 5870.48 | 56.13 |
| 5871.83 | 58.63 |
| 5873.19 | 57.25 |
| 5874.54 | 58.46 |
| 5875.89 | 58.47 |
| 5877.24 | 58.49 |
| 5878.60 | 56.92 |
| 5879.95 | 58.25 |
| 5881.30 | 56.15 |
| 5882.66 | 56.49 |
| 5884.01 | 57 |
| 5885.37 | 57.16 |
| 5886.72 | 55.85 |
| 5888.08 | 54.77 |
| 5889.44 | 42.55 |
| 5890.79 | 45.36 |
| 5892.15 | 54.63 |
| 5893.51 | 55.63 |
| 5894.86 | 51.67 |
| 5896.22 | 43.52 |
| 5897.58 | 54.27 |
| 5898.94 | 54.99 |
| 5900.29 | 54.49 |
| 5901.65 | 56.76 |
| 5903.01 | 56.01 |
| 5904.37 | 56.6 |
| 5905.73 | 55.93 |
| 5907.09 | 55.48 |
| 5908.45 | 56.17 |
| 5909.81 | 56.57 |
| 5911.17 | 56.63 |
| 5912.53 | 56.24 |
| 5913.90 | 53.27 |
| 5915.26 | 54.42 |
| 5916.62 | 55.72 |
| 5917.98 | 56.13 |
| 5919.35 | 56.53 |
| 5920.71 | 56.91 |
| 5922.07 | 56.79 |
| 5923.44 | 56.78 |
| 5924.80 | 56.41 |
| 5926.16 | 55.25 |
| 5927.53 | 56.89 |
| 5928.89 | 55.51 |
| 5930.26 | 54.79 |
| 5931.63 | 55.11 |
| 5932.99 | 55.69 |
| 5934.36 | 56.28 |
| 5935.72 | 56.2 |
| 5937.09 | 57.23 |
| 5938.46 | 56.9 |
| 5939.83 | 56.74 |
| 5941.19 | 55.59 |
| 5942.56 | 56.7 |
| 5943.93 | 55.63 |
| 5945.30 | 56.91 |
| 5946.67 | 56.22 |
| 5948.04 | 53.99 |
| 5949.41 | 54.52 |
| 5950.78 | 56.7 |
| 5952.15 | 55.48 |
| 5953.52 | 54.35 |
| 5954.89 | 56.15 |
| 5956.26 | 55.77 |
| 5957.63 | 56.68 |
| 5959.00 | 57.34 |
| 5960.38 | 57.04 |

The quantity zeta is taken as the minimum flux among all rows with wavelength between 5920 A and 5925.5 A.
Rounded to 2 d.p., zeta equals 56.41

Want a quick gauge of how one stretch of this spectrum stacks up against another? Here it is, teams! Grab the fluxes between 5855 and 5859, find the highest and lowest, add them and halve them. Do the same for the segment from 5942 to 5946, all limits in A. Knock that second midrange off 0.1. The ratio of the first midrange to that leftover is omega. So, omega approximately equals -1.00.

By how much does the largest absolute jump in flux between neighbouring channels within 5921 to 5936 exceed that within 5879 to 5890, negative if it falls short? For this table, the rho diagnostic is -11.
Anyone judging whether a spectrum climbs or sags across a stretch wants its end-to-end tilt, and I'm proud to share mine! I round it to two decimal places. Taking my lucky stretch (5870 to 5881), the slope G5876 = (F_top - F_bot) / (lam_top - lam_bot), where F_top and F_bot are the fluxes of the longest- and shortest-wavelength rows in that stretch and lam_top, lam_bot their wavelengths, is 0.22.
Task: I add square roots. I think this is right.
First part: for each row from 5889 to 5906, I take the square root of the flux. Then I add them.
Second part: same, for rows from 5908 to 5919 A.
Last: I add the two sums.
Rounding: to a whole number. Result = 154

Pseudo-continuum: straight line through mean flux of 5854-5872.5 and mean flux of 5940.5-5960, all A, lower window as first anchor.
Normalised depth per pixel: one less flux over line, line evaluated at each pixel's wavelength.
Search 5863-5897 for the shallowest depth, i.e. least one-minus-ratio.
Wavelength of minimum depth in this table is 5871.83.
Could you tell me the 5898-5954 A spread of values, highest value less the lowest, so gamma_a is 4.0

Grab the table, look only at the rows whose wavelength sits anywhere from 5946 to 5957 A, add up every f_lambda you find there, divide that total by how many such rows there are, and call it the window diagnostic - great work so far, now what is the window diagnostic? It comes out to 55.4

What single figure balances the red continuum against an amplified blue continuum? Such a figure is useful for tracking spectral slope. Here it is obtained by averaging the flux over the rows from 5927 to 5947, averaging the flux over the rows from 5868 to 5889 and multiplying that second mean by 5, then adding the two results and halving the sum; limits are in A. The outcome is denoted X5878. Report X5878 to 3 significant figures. 171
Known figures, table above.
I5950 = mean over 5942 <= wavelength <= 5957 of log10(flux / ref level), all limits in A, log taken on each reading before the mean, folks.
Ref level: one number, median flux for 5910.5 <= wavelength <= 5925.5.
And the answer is -0.006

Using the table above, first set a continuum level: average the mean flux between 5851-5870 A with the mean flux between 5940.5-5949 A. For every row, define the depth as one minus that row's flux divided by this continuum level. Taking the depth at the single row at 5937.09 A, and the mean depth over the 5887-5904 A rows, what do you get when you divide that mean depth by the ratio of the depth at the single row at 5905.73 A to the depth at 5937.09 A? -0.16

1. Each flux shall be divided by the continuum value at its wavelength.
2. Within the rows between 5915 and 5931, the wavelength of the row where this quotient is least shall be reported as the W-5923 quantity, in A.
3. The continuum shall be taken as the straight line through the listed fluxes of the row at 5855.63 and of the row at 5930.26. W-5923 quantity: 5915.26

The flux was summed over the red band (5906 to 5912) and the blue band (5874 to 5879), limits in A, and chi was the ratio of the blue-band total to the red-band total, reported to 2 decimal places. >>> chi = 1.03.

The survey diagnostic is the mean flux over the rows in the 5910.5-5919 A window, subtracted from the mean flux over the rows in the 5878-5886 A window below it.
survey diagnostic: 2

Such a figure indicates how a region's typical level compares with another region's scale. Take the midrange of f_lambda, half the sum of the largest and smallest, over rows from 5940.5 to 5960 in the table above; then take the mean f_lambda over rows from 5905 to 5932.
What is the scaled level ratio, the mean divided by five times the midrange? 0.201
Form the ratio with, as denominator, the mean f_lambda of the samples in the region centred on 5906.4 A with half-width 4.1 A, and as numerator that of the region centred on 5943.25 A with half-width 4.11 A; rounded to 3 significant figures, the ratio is 1.00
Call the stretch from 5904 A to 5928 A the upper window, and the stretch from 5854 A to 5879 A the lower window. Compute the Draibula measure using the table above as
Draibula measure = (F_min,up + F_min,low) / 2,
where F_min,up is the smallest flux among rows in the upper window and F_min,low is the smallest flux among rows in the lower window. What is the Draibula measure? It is 53.8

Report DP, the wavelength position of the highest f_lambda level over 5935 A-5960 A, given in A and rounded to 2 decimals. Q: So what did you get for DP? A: 5959.00 A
